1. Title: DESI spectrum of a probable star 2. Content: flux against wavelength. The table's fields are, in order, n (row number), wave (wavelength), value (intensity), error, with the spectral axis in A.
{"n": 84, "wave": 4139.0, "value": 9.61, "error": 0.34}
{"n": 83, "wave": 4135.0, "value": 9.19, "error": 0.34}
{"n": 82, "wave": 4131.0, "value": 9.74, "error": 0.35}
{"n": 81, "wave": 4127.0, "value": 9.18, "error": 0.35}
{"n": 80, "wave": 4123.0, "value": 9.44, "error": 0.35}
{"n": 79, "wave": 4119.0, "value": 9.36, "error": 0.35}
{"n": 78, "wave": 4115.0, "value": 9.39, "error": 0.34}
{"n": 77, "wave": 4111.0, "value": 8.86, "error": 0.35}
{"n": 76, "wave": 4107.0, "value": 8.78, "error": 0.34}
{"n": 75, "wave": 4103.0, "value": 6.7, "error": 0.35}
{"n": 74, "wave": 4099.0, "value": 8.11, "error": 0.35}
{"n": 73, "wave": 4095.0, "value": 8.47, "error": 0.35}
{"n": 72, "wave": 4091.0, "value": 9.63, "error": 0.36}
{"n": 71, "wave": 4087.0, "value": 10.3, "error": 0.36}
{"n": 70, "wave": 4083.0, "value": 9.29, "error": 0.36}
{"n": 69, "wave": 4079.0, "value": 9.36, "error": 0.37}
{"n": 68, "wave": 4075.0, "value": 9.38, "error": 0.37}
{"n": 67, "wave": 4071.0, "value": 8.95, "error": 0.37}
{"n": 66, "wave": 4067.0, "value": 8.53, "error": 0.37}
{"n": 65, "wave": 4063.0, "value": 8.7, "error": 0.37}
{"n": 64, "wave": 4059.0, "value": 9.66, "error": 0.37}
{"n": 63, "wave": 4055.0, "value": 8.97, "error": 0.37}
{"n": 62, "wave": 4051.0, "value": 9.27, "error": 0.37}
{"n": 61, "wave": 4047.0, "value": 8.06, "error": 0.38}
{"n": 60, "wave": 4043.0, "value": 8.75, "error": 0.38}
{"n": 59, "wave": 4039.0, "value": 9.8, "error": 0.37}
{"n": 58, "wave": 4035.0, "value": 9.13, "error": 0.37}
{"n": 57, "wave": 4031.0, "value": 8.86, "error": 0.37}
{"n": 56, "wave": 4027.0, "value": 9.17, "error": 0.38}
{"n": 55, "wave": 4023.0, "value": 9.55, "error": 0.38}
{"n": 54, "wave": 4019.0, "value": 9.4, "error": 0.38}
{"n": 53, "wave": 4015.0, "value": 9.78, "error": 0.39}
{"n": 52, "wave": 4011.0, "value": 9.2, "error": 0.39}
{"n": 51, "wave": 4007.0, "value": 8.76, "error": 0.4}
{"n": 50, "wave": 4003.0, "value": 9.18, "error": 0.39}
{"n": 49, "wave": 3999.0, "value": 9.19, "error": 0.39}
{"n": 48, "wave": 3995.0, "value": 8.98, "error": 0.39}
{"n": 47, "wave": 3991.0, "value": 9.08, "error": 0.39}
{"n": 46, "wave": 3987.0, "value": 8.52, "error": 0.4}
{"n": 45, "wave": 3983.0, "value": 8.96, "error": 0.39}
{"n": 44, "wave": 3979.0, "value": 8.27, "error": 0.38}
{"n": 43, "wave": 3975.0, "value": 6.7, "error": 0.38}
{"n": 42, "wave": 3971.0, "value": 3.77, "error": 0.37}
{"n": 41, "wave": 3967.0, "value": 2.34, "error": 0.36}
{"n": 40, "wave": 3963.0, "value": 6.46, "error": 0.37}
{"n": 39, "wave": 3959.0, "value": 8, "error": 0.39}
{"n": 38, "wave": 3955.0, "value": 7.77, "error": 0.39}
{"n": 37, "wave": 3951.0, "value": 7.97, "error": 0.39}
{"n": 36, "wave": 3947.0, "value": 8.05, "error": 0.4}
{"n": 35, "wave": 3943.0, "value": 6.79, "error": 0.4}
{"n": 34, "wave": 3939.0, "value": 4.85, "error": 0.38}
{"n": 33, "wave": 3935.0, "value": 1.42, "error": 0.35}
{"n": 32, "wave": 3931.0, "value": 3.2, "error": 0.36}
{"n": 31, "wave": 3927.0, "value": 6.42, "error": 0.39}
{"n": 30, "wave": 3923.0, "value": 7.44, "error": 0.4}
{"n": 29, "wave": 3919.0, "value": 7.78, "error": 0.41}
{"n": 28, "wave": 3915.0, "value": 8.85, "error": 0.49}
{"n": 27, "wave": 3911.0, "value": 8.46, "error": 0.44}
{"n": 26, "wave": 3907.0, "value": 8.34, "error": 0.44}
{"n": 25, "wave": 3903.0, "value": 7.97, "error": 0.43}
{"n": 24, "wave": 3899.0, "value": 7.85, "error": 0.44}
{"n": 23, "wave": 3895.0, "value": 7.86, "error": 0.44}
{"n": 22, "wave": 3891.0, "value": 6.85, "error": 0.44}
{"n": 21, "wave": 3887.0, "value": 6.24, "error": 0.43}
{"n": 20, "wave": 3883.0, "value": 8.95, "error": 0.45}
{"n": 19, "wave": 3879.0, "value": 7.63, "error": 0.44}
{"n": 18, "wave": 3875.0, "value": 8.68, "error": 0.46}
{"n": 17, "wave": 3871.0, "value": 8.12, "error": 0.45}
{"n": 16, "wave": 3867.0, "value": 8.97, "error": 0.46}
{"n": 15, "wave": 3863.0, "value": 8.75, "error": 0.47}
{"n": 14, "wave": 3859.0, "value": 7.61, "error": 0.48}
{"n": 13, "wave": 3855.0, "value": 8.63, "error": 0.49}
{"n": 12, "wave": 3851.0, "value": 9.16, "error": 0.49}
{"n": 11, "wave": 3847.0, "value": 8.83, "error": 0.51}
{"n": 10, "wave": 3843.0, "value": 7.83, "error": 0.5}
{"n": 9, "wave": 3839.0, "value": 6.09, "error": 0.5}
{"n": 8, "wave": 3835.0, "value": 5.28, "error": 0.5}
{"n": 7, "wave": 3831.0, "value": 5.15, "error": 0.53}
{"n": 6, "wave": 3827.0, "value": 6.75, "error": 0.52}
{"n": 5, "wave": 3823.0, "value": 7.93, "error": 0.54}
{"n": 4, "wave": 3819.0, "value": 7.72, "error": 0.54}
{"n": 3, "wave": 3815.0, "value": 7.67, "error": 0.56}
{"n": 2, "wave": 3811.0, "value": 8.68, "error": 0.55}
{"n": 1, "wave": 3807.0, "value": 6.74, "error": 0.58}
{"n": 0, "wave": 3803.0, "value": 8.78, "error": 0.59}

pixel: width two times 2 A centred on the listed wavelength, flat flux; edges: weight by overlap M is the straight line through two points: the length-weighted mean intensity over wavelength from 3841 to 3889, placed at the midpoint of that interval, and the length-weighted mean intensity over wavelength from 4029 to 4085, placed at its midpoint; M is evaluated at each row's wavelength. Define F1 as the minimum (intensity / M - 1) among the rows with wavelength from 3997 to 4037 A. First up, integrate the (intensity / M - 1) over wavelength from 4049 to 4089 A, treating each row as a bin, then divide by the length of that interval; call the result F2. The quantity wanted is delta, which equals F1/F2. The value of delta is -1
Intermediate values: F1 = 0.0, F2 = 0.016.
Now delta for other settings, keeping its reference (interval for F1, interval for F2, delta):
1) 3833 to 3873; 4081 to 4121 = 10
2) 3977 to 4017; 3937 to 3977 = 0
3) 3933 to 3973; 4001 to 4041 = -20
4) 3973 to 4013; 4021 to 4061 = -15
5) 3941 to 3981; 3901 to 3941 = 3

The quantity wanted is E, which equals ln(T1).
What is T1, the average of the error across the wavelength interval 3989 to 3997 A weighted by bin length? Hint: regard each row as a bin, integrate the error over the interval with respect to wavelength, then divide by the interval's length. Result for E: -0.94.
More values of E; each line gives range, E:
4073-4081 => -0.99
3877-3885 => -0.81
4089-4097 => -1.04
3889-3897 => -0.82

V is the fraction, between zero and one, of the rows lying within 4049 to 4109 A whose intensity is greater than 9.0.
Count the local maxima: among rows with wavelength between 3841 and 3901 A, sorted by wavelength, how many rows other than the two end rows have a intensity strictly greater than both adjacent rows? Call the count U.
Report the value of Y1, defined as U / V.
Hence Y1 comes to 11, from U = 5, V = 0.47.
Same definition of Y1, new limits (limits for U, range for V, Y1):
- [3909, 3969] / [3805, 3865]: 45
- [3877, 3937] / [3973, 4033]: 6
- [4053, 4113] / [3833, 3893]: 45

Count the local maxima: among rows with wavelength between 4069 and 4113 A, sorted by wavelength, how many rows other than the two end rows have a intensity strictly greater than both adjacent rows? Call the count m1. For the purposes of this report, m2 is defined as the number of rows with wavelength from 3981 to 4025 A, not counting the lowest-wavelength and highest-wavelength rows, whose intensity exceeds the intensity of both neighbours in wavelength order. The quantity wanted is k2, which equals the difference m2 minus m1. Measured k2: 1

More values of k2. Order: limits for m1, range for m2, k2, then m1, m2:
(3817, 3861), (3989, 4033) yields 1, 2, 3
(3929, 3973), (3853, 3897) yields 1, 2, 3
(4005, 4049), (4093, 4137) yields 0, 3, 3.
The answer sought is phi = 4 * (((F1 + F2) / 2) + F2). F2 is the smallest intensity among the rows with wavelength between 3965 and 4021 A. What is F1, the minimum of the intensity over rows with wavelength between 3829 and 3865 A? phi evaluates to 24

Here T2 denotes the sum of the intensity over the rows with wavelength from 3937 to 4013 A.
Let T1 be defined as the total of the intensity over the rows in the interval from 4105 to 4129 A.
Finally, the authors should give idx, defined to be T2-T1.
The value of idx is 88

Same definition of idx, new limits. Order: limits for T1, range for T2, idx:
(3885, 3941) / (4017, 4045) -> -29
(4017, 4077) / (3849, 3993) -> 127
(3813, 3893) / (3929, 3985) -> -68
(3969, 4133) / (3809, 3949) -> -106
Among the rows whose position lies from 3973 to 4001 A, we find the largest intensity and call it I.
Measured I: 9.19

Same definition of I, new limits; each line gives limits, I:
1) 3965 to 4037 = 9.78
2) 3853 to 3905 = 8.97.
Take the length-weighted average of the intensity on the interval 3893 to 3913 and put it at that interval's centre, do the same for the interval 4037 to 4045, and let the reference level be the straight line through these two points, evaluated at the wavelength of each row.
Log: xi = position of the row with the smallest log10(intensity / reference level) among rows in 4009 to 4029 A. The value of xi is 4027.0 A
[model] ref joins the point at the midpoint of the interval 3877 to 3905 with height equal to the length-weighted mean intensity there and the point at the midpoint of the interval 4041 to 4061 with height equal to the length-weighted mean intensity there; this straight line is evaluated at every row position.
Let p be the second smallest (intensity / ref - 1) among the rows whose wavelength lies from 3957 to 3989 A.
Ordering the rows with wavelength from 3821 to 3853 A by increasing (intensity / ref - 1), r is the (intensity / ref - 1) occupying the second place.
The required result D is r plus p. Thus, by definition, -0.8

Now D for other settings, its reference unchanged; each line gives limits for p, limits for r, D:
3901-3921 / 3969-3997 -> -0.2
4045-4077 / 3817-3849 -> -0.3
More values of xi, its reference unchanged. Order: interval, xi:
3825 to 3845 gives 3831.0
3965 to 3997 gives 3967.0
